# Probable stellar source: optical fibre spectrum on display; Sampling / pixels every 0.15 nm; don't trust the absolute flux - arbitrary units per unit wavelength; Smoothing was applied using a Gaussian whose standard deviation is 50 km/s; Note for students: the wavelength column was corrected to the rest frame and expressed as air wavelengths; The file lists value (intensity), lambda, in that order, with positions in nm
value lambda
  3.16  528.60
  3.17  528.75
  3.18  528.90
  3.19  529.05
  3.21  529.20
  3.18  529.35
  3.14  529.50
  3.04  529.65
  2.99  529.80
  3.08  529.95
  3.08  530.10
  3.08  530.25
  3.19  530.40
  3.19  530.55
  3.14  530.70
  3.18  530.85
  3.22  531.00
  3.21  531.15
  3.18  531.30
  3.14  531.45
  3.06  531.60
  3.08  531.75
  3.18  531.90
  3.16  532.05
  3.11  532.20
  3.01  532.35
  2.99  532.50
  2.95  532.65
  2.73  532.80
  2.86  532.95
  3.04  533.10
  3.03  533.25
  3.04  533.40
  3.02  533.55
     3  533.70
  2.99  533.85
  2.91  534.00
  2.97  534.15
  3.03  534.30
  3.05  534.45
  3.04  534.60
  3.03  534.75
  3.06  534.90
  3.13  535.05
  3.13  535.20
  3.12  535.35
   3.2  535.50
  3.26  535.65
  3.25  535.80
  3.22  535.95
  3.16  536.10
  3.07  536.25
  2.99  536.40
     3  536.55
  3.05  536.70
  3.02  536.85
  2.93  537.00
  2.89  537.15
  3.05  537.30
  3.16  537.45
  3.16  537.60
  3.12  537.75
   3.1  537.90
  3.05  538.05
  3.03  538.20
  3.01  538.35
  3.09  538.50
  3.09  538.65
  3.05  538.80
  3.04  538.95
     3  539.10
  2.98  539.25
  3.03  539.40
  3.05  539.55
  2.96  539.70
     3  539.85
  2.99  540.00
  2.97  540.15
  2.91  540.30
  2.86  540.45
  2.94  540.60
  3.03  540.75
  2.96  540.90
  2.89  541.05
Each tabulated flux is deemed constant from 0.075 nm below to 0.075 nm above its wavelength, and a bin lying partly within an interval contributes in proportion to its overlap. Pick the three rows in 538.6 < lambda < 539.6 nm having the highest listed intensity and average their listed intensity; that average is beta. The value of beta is 3.06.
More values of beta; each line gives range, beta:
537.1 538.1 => 3.15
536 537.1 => 3.09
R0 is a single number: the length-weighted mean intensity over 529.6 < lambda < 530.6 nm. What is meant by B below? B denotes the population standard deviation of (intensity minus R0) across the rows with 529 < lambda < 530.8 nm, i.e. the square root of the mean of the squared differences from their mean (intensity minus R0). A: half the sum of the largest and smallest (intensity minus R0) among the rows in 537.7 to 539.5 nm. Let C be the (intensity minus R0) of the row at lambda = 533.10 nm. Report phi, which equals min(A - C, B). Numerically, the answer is 0.01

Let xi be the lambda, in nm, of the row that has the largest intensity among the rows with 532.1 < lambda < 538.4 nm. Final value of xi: 535.65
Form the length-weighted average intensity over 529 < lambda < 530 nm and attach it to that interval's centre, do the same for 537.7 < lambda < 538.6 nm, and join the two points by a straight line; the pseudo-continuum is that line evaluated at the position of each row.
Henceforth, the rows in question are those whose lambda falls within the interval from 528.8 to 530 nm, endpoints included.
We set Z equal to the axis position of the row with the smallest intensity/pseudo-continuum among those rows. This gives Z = 529.80 nm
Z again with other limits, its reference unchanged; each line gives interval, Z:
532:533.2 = 532.80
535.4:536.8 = 536.40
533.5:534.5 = 534.00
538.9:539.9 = 539.70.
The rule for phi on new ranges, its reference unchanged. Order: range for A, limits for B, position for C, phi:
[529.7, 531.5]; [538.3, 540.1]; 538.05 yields 0.04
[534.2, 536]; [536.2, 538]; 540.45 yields 0.08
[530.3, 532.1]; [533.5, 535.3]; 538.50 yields 0.05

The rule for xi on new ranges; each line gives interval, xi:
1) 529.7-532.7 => 531.00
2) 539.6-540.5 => 539.85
